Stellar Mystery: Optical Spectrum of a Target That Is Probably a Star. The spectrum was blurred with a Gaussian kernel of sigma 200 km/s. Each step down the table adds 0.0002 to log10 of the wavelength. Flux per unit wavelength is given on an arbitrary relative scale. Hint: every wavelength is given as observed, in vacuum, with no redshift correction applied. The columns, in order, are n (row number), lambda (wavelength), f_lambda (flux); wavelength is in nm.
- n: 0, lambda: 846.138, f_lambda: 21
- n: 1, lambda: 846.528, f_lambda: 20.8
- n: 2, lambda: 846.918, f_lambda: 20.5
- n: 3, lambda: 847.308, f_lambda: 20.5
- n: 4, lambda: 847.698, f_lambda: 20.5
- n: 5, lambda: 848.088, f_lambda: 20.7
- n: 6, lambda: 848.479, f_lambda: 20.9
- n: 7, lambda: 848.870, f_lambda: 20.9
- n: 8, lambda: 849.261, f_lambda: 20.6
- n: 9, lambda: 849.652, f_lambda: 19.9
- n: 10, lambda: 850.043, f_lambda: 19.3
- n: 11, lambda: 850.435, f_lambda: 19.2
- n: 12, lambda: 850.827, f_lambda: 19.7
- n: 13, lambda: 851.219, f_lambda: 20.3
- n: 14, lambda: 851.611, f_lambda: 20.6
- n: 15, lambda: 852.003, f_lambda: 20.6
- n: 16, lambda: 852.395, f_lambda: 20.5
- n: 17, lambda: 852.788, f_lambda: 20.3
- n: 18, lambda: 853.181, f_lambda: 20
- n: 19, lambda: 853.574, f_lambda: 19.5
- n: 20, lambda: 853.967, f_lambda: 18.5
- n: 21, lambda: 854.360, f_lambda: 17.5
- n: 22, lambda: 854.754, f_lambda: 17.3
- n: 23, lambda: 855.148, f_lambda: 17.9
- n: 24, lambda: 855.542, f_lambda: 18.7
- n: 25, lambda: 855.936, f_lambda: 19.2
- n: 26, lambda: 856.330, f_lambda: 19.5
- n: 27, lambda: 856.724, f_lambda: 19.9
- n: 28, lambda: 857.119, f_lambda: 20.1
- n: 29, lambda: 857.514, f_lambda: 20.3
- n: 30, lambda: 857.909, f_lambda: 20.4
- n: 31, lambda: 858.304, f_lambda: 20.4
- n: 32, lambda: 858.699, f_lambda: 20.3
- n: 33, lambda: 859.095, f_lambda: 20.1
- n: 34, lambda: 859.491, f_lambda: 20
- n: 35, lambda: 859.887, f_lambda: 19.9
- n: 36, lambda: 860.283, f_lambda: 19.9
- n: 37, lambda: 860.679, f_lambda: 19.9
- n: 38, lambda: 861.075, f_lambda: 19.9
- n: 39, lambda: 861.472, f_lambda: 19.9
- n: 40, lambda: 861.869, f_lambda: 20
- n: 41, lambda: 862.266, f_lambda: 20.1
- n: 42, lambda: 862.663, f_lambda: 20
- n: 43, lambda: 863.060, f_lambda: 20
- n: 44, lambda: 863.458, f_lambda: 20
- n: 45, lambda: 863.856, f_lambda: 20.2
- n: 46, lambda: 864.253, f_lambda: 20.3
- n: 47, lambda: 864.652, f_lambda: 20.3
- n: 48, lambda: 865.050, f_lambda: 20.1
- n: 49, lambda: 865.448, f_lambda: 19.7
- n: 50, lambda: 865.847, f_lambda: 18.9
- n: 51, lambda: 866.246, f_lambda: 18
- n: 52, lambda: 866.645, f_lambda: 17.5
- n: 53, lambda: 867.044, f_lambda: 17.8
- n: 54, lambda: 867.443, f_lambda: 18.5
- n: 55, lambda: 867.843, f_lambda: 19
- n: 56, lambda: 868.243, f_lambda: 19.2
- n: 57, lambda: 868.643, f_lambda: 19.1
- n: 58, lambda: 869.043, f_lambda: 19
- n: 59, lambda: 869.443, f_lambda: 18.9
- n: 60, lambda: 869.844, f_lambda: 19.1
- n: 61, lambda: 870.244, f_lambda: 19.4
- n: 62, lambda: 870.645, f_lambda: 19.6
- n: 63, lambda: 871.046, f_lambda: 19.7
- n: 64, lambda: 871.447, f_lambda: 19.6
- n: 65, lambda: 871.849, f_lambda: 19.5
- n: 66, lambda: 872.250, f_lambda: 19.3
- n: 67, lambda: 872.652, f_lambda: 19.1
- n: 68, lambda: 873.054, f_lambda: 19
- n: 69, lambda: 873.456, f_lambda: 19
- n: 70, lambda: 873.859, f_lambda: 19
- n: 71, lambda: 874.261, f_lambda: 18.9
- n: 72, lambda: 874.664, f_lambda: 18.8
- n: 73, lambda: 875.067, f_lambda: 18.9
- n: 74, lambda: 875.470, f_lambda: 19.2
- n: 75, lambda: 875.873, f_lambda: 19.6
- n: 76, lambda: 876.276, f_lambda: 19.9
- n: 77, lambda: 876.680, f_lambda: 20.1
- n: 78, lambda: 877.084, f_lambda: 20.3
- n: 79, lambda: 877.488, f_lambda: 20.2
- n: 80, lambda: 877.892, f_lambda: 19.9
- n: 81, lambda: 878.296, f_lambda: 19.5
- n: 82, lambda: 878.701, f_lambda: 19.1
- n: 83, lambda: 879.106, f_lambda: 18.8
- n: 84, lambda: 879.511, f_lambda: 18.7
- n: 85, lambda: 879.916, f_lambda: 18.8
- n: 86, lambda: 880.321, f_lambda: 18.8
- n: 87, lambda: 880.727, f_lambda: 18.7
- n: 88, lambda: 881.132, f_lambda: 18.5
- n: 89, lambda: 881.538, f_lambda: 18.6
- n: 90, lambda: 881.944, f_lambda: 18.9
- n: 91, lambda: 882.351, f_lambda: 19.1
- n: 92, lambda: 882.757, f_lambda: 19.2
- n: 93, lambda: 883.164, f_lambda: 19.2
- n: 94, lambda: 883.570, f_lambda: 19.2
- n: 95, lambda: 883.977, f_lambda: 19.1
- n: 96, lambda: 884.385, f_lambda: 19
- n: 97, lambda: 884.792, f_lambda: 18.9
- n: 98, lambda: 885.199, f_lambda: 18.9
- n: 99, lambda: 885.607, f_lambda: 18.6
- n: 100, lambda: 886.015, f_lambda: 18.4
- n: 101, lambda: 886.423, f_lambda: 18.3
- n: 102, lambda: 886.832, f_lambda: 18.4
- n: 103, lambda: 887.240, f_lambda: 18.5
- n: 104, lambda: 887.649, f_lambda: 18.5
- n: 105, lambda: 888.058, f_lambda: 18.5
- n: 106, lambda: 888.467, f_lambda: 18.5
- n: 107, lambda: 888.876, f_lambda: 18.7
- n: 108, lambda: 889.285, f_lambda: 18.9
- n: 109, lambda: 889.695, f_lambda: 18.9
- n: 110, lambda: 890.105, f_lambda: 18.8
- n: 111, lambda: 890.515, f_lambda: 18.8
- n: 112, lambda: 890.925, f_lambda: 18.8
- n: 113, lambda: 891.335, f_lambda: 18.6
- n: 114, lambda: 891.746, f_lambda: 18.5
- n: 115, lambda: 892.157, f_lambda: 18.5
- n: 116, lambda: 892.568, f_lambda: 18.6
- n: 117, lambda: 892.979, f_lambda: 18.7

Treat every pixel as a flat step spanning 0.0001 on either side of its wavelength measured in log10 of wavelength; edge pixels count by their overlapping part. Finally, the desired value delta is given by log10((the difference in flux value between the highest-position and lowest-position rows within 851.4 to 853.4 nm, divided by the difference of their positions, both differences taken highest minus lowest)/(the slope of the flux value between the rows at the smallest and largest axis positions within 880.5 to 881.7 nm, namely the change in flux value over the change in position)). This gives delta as 0.5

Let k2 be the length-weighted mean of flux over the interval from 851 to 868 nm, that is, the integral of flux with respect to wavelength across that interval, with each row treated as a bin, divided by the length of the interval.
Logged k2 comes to 19.6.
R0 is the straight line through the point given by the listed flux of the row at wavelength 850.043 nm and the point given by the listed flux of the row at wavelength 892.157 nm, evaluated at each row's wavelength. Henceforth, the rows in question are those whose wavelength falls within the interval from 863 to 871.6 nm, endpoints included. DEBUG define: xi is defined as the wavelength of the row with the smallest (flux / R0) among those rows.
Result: 866.645 nm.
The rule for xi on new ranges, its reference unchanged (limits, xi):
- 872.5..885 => 881.132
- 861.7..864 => 861.869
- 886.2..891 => 886.423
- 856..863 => 856.330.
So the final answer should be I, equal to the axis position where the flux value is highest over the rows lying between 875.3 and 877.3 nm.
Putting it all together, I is 877.084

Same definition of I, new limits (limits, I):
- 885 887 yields 885.199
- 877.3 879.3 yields 877.488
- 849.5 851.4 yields 851.219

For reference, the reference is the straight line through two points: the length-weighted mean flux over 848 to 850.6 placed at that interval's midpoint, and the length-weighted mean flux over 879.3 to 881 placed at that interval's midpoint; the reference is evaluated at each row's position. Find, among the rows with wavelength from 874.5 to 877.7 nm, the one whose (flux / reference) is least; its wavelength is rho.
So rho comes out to 874.664 nm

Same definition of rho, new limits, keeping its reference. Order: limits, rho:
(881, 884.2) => 881.132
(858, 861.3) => 859.887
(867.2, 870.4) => 867.443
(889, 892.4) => 891.746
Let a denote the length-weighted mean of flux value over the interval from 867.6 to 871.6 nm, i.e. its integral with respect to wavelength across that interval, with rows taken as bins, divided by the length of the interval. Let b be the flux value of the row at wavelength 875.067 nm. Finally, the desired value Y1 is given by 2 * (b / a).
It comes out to 1.96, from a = 19.2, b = 18.9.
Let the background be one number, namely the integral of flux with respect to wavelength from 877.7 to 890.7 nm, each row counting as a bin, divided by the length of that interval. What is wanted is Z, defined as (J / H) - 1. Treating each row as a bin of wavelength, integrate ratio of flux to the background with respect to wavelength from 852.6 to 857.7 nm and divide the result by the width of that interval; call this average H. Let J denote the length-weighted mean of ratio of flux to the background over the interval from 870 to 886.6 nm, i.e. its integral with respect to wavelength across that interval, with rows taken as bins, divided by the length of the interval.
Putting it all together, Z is 0.002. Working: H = 1.02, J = 1.02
